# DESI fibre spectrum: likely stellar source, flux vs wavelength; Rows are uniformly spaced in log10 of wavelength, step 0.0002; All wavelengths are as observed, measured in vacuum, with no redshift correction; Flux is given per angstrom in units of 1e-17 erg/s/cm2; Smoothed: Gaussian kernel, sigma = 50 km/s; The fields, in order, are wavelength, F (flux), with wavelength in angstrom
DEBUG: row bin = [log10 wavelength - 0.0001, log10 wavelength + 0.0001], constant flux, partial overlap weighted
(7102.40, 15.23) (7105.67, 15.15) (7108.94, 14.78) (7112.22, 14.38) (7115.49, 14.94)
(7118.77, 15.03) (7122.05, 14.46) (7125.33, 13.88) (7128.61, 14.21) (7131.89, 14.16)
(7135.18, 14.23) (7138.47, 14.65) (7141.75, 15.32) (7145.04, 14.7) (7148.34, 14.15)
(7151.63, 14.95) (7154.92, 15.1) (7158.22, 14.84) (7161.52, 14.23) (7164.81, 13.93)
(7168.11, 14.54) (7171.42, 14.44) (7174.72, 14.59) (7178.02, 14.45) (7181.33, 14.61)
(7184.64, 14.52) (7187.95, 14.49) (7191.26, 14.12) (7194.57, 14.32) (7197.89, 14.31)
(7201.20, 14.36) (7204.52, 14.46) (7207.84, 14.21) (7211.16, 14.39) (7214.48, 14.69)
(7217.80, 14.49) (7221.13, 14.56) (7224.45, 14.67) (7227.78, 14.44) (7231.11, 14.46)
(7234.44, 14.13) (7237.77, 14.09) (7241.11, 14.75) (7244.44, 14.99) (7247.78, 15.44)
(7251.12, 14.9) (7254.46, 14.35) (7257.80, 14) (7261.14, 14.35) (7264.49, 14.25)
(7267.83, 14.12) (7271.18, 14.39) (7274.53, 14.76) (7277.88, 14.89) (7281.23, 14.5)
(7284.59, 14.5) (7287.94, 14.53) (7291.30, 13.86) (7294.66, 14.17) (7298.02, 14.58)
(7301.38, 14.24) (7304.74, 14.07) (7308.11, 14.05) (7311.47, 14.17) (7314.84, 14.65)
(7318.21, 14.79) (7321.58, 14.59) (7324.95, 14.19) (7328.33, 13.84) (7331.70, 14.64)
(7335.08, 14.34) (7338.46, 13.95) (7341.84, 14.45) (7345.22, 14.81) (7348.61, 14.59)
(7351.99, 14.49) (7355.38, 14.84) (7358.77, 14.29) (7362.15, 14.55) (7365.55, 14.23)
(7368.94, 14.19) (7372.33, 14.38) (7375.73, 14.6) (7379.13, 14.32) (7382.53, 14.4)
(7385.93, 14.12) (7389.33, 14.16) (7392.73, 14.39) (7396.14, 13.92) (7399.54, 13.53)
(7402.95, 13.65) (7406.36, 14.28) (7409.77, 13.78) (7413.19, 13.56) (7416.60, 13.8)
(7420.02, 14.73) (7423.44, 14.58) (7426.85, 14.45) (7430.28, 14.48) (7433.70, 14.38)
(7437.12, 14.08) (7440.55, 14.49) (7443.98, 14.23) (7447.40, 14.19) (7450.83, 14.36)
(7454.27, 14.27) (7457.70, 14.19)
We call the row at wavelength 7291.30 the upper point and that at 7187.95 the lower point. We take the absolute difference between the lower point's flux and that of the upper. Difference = 0.63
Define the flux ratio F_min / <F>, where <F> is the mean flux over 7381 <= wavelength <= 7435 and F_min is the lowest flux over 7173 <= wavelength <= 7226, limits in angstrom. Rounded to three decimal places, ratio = 0.999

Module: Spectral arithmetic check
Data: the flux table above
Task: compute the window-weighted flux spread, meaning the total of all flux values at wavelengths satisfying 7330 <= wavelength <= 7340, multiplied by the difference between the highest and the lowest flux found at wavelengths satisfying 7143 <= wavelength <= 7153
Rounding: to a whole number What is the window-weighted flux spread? 34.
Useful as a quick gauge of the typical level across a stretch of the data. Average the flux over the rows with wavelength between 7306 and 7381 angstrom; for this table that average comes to 14.4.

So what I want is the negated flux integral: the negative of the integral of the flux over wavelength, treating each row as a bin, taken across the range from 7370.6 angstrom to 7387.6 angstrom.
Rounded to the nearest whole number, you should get -244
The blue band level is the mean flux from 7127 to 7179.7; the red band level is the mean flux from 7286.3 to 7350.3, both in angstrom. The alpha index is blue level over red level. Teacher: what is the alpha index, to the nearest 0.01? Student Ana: 1.01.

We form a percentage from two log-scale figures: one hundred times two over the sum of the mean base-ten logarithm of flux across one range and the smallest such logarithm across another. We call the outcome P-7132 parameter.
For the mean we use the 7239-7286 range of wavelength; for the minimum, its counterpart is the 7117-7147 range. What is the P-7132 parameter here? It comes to 86.7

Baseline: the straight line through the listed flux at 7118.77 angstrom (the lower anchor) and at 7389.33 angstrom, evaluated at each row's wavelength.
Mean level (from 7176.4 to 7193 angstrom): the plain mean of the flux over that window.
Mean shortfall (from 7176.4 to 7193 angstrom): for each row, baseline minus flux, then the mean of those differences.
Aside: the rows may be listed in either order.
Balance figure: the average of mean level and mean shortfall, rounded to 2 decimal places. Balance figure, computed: 7.41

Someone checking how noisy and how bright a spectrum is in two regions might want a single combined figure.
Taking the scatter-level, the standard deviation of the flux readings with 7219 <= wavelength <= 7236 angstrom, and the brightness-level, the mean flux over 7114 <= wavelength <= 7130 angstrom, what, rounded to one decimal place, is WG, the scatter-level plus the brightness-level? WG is 14.7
